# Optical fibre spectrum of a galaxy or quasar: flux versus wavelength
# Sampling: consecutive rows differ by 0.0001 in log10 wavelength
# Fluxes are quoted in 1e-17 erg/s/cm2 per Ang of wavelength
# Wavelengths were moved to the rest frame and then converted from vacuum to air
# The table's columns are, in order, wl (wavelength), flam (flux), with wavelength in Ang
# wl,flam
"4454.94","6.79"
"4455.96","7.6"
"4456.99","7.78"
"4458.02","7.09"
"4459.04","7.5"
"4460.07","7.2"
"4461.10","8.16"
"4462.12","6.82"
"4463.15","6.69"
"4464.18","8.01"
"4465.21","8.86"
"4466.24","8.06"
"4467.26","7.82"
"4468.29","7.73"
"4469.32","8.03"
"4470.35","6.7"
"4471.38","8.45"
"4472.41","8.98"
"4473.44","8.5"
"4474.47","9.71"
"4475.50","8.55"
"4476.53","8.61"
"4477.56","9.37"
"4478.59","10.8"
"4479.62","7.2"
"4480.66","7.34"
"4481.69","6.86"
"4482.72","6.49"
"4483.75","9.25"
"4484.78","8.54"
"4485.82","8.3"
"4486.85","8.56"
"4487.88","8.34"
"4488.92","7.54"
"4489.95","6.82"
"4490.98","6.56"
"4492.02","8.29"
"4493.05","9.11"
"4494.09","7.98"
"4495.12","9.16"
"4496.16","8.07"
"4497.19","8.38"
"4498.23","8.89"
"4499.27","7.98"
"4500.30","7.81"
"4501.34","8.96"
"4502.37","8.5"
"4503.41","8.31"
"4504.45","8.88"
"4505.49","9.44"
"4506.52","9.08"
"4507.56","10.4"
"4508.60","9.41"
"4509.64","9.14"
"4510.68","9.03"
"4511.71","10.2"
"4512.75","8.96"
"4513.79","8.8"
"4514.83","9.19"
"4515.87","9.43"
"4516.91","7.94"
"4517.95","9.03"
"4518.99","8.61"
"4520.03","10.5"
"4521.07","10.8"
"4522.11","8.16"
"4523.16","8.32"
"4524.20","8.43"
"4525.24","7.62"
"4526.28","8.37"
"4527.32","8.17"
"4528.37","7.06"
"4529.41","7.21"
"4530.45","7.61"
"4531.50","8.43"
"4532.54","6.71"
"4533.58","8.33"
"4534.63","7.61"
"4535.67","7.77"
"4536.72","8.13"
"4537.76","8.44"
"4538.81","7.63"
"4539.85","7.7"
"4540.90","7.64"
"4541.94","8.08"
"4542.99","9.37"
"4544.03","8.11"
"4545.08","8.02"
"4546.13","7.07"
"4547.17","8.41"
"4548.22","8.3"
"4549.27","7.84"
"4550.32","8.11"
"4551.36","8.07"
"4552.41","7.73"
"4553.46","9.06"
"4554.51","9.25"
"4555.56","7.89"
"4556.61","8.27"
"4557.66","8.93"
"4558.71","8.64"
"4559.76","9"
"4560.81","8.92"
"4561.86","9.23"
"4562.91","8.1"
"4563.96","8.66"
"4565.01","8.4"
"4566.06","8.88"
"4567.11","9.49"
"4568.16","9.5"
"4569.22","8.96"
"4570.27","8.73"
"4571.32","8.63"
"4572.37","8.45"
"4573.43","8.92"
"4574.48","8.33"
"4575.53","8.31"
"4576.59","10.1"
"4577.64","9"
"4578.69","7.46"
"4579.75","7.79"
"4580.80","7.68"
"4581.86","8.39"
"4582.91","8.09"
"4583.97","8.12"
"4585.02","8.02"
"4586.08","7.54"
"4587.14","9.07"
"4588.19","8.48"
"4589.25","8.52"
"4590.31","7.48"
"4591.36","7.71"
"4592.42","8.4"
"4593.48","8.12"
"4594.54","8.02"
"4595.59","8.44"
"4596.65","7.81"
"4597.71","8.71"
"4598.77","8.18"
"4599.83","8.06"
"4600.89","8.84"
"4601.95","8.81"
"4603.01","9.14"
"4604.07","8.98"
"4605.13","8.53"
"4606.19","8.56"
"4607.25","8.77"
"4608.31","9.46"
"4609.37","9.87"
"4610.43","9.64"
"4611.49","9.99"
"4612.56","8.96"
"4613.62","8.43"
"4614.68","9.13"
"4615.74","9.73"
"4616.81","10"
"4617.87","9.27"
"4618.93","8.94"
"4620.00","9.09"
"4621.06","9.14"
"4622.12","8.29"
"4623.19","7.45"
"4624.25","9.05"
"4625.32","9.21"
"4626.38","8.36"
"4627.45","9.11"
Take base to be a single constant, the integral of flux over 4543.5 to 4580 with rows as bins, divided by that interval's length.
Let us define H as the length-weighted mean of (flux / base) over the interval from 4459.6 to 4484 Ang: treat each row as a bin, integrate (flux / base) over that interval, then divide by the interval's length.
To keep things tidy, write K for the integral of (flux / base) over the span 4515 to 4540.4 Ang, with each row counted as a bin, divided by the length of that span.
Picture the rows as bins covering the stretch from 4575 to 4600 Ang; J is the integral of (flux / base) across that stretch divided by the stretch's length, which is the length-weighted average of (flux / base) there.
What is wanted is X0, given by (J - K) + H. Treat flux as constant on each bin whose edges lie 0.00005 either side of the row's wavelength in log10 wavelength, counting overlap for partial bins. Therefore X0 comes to 0.94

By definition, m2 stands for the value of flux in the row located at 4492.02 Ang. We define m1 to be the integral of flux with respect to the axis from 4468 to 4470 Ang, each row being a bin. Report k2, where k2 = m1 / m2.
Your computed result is 1.88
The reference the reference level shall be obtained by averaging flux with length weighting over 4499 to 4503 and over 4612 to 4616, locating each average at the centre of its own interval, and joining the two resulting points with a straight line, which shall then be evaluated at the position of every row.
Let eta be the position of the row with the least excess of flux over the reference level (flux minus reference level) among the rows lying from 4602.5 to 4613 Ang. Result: 4605.13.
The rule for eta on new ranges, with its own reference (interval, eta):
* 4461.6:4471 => 4470.35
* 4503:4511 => 4503.41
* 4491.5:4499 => 4494.09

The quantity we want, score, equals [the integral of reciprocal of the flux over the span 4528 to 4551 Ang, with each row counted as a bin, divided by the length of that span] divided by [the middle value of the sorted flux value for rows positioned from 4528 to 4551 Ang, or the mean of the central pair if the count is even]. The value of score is 0.0161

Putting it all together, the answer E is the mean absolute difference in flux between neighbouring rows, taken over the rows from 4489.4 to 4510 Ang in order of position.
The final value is 0.74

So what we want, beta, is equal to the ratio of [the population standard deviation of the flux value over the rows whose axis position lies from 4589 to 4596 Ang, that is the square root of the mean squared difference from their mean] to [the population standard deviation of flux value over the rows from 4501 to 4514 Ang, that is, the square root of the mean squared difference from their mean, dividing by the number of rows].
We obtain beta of 0.6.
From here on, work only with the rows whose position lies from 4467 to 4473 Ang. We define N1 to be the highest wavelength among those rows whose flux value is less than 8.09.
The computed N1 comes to 4470.35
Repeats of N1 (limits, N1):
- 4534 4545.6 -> 4545.08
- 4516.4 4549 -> 4546.13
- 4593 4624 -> 4623.19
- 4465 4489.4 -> 4488.92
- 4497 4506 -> 4500.30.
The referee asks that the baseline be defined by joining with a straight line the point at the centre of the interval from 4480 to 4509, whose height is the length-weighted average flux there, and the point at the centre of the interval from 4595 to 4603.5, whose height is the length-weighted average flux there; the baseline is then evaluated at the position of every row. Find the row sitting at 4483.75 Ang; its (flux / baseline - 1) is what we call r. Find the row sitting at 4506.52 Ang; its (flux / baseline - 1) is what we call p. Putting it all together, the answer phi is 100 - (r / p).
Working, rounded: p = 0.09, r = 0.11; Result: 99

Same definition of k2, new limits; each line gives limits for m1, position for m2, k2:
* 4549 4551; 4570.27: 1.84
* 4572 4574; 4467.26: 2.22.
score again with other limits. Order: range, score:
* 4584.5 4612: 0.0137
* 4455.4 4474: 0.0166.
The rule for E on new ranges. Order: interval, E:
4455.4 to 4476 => 0.74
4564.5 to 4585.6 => 0.49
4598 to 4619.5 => 0.42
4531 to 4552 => 0.64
